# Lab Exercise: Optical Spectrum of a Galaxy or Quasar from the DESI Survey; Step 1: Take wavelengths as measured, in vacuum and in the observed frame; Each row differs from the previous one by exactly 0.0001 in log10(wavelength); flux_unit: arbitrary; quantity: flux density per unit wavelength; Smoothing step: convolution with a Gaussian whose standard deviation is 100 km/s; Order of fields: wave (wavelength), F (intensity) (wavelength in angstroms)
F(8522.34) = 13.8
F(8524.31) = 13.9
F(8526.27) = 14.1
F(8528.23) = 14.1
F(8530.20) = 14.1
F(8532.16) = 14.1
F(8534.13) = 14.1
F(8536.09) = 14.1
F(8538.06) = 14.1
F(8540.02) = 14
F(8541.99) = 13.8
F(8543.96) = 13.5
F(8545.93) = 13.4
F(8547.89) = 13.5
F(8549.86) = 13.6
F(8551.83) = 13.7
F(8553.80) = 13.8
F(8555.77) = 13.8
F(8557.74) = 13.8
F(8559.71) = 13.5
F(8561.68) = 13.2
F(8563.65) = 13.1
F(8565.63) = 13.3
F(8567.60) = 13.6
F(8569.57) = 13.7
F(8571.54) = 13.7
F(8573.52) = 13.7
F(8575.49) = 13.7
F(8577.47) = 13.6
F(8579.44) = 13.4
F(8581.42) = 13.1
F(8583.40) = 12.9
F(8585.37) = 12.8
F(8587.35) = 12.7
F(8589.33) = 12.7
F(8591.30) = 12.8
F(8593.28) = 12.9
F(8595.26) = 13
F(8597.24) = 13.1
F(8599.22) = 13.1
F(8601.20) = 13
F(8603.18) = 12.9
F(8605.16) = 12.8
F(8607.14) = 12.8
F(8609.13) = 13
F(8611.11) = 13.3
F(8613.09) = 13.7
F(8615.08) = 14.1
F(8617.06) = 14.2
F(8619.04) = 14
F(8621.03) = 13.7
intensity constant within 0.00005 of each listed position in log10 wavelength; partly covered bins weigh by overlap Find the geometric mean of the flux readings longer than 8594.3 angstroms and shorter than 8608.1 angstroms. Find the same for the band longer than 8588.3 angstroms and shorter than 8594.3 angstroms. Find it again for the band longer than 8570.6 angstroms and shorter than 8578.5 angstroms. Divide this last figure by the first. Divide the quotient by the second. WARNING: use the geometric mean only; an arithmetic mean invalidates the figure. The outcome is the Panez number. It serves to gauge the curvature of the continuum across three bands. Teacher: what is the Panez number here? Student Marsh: 0.0825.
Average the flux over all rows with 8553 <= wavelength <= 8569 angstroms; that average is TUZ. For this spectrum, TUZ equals 13.5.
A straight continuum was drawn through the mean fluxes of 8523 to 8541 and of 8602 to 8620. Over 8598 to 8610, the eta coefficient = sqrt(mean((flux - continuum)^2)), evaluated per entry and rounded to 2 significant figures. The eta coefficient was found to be 0.55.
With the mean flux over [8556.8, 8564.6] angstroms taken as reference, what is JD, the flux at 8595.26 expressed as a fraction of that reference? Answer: 0.97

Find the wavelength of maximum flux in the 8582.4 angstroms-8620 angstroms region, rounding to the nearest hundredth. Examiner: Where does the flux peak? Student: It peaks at 8617.06 angstroms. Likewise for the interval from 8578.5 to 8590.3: 8579.44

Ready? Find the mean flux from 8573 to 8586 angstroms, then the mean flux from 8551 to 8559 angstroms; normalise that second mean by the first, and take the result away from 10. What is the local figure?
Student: 8.97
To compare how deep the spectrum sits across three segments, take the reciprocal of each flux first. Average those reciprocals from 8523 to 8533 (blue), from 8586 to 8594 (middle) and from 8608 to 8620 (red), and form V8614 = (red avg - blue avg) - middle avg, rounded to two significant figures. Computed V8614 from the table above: -0.076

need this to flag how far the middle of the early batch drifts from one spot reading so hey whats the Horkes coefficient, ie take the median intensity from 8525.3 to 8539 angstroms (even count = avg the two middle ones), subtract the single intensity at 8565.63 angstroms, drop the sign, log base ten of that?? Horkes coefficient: -0.10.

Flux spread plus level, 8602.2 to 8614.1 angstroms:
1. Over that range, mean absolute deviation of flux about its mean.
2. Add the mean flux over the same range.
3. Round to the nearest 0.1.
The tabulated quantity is 13.4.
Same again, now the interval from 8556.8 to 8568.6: 13.6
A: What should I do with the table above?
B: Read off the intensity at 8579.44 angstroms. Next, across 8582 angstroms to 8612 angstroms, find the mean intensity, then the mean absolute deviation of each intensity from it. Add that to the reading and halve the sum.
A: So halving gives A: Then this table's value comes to 6.8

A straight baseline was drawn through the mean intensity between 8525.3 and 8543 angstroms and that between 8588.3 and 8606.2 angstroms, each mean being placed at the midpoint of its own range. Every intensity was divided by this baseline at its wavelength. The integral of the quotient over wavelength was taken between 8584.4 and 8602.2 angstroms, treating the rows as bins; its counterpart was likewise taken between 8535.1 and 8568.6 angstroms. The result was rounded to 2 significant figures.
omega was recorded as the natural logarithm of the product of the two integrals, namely 6.4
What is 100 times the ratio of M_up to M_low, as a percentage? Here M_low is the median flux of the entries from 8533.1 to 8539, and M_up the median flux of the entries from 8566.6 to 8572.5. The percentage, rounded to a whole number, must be 97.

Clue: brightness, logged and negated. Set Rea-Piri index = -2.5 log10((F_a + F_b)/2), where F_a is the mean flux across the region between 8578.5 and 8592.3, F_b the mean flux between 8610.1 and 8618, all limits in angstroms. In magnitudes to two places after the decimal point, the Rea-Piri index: -2.82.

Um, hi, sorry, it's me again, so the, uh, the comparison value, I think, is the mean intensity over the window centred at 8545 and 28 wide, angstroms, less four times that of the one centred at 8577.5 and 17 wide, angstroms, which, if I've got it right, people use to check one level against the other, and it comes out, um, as -39.8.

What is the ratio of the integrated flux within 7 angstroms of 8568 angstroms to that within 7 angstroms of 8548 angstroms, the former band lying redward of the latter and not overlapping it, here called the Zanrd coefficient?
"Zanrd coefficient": 0.99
